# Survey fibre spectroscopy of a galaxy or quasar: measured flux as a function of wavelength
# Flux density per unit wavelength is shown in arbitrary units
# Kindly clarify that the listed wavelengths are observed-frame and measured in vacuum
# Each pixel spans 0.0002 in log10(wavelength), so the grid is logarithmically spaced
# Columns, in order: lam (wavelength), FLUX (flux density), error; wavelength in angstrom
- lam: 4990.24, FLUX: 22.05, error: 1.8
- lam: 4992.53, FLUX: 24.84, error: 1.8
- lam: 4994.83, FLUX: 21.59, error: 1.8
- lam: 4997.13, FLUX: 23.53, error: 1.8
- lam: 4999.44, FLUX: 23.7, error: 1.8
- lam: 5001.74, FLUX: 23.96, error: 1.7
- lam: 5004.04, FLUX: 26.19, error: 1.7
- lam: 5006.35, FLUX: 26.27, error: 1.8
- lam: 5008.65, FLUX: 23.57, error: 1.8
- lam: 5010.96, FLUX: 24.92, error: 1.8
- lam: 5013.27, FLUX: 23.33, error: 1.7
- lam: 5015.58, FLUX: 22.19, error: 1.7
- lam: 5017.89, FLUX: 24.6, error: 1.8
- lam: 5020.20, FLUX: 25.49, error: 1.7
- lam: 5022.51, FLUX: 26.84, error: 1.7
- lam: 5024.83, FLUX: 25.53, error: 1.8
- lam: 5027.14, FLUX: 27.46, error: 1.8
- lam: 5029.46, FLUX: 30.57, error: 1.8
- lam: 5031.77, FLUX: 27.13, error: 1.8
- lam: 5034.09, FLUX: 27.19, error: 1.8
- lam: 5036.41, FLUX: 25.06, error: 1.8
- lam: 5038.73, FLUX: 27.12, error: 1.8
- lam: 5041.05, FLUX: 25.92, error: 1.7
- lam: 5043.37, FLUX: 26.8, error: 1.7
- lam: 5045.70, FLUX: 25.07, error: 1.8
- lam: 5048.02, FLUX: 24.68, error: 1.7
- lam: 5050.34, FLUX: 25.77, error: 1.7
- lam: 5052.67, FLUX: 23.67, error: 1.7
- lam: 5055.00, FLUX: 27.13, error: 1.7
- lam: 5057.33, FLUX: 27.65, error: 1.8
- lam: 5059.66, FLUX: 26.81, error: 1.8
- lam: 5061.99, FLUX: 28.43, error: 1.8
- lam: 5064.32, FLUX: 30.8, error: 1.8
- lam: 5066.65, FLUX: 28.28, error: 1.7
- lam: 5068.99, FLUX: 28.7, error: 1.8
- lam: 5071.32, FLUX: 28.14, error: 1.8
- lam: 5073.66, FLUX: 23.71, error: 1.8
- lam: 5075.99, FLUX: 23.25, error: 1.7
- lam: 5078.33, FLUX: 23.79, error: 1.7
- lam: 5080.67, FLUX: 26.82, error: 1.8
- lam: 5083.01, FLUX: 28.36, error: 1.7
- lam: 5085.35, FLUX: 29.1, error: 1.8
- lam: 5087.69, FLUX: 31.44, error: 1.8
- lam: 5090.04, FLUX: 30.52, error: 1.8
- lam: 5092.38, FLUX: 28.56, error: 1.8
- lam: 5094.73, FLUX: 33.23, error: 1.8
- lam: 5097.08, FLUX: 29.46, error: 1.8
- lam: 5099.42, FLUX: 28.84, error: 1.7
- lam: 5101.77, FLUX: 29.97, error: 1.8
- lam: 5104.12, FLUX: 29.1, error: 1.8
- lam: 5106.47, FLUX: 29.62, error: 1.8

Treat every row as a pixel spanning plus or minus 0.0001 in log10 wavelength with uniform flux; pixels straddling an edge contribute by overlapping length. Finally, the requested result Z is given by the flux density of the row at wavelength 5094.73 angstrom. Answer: 33.23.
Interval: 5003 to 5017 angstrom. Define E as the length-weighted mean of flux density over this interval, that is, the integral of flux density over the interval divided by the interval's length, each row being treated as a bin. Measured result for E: 24.4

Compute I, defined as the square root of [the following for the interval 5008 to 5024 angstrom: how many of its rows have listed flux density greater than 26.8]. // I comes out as 1.0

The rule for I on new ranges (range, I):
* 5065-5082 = 2.0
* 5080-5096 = 2.6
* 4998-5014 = 0.0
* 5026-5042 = 2.2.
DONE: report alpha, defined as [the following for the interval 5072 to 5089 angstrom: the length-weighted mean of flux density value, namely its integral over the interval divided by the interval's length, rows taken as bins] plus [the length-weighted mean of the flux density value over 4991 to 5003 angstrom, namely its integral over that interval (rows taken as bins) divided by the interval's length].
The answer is 50.2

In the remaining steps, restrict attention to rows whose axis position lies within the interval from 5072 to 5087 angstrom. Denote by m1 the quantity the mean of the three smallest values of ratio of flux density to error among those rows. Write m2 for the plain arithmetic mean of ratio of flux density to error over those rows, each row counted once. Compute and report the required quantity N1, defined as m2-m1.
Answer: 1.15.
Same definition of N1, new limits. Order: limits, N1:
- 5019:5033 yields 0.63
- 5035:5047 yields 0.48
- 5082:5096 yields 0.69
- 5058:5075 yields 1.03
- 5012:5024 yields 0.76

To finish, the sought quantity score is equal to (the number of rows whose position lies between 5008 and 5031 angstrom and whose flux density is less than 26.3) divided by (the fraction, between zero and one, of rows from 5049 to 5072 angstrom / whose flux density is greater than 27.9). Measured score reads 14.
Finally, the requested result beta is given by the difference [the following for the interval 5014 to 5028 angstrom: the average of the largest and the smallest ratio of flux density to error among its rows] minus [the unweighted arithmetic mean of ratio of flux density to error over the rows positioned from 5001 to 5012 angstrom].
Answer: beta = 0.2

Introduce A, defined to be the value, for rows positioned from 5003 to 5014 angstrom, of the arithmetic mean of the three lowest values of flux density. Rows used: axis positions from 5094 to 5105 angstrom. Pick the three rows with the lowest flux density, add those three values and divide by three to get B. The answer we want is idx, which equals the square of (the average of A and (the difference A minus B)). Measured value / 88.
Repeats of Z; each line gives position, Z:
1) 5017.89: 24.6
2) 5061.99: 28.43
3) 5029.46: 30.57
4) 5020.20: 25.49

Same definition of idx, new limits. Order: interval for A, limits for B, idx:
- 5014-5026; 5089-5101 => 92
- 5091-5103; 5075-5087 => 277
